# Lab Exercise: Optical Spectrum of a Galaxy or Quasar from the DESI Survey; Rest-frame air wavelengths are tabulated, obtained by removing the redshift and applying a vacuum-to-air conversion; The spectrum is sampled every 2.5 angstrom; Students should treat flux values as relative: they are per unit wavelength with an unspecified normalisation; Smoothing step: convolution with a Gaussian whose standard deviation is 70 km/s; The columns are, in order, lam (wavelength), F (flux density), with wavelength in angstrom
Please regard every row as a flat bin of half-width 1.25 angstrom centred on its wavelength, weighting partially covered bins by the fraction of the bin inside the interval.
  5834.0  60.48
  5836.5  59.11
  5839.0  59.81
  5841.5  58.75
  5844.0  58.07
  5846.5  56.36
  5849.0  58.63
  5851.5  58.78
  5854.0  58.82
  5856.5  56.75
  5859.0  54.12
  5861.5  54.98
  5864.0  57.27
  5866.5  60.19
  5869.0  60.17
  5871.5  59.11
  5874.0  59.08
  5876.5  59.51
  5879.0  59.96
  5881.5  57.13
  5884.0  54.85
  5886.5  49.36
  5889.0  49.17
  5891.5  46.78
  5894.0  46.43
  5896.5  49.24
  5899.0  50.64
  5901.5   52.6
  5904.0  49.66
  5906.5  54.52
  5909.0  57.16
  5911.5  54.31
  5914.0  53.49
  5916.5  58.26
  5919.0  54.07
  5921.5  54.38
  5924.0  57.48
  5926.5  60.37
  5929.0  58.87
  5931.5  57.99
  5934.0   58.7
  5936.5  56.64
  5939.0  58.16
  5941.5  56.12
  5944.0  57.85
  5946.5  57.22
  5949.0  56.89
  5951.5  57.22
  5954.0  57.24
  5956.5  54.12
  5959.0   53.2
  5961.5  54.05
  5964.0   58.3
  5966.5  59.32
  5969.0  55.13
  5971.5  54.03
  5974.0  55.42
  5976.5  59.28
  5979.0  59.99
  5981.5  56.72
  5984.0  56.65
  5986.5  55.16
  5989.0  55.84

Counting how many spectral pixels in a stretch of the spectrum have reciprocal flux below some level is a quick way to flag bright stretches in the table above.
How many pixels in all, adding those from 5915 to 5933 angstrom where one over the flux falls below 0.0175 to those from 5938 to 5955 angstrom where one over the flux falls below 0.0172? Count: 6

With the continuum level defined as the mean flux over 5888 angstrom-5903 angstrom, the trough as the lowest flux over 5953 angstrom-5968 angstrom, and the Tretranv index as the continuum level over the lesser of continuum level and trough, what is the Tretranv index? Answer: 1.00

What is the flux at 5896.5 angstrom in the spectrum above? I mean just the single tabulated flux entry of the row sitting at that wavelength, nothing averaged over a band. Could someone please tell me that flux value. 49.24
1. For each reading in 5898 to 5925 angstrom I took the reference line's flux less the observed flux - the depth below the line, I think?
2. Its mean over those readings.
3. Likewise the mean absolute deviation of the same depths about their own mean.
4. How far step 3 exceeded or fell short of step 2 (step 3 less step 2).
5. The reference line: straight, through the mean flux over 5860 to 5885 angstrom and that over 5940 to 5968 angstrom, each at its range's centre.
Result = -1.1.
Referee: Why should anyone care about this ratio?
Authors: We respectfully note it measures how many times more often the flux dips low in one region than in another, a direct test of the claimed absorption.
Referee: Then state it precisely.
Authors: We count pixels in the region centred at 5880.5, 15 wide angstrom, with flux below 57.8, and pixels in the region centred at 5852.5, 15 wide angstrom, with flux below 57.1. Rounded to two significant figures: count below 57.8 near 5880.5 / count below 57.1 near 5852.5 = 1.0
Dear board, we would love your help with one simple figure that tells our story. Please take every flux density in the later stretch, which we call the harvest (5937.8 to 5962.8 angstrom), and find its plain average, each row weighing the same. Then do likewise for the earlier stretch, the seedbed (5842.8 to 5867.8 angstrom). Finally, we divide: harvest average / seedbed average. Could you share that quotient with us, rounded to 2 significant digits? 0.98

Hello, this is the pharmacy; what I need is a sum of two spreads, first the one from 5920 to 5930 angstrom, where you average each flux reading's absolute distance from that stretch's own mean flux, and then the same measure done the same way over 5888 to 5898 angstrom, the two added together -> 3.1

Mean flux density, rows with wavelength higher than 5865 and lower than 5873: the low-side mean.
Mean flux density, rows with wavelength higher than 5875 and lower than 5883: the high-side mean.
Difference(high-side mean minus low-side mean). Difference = -1.0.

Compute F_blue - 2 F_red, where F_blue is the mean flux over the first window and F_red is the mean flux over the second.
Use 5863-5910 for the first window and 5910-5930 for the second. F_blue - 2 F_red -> -58.4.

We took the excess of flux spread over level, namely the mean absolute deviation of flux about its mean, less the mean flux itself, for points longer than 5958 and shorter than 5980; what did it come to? -54.1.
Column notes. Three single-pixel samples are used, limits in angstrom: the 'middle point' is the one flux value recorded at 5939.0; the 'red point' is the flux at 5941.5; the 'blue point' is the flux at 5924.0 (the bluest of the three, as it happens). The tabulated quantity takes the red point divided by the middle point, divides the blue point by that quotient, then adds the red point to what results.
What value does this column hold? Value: 116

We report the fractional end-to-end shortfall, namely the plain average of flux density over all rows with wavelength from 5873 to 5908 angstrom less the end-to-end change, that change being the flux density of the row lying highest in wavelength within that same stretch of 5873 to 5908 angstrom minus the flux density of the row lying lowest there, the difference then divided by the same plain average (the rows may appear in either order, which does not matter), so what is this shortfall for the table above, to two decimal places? 1.09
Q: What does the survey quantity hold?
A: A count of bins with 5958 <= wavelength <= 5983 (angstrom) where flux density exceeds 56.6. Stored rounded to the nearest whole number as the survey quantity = 5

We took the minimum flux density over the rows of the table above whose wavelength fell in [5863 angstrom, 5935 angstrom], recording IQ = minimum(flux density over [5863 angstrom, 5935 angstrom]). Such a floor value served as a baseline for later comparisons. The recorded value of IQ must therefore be 46.43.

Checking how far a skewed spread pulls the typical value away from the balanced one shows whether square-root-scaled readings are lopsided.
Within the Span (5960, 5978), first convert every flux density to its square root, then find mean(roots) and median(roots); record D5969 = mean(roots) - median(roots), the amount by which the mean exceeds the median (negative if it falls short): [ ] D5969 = 0.07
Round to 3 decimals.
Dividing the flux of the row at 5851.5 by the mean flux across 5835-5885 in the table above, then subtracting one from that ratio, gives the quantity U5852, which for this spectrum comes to 0.012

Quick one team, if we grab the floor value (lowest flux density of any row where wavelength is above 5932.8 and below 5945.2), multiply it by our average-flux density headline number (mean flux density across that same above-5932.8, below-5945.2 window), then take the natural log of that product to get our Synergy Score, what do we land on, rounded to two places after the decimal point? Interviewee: 8.08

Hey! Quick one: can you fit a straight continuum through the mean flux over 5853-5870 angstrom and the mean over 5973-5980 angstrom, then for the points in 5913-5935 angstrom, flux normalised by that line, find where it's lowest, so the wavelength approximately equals 5914.0 angstrom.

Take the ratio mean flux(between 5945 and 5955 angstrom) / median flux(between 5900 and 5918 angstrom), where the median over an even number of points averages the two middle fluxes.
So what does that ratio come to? 1.05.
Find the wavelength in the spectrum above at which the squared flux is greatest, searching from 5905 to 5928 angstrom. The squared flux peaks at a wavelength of 5926.5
